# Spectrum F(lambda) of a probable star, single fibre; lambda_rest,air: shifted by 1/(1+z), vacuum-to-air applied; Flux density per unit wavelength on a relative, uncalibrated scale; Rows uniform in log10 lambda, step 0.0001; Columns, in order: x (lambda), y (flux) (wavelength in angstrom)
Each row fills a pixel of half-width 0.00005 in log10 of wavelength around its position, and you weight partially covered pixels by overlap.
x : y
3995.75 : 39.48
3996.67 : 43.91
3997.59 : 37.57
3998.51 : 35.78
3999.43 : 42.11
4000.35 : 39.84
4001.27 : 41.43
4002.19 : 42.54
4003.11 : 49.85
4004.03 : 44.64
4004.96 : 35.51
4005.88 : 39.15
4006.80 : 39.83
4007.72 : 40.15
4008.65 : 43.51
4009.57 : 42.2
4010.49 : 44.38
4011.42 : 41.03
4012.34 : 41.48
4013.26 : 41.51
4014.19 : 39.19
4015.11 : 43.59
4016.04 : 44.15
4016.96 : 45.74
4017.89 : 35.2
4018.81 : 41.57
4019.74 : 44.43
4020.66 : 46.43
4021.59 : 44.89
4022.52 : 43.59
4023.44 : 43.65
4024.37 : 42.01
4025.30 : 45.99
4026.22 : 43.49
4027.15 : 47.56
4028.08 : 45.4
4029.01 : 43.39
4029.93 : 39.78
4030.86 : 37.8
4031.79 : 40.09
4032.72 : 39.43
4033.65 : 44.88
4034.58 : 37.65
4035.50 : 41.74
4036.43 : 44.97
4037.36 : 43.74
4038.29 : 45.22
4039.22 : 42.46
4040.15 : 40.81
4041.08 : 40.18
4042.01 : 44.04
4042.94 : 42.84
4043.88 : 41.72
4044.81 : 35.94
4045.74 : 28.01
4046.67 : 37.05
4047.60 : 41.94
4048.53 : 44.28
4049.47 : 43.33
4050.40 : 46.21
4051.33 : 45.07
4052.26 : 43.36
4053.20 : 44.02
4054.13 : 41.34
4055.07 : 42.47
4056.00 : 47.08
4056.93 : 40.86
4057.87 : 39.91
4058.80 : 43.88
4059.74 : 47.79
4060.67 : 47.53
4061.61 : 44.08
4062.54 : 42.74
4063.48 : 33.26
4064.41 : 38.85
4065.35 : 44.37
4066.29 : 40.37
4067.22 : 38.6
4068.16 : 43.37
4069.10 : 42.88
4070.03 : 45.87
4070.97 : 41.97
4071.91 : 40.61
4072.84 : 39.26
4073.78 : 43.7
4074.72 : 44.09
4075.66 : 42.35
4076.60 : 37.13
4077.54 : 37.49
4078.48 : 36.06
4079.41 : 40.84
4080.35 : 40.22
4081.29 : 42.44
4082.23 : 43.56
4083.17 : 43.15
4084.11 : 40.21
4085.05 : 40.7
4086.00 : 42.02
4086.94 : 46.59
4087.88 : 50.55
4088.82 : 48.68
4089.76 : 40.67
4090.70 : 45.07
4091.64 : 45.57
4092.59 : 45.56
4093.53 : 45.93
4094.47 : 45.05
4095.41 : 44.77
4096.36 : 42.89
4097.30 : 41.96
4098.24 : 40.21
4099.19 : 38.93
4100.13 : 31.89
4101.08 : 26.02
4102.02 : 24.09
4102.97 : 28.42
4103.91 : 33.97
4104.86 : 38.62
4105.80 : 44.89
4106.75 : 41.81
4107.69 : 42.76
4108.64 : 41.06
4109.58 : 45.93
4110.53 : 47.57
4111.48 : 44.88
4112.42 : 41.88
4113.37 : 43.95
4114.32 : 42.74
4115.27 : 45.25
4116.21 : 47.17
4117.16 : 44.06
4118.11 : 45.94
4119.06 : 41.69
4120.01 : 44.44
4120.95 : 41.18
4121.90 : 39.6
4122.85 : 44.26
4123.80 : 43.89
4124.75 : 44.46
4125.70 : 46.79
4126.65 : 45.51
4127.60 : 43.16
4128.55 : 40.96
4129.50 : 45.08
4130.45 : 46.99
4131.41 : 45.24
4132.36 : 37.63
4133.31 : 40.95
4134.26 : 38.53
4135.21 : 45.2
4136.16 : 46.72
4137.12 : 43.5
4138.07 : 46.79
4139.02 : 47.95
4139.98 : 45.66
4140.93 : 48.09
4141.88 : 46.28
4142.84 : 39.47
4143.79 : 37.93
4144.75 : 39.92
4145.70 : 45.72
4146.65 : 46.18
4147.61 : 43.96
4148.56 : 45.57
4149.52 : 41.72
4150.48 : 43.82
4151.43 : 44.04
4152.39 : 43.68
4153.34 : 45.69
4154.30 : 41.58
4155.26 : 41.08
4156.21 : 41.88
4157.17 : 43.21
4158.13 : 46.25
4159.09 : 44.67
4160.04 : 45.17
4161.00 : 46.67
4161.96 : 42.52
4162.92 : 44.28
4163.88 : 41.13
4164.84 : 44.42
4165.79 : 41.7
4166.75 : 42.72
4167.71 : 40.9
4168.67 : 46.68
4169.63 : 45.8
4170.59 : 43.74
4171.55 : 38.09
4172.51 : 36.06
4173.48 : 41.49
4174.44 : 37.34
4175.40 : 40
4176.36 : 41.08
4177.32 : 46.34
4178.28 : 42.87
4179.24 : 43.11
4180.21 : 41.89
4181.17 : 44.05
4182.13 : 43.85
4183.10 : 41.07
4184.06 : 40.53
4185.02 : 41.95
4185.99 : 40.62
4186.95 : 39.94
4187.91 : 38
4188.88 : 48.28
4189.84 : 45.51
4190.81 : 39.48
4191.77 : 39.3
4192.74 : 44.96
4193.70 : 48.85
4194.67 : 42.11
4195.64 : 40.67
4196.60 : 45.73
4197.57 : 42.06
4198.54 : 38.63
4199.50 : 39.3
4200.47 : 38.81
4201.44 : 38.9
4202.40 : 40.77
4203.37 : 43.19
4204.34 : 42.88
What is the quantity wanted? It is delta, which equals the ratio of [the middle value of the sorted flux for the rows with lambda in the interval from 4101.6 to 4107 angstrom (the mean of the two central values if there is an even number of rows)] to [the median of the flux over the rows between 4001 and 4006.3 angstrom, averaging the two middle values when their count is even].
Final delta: 0.86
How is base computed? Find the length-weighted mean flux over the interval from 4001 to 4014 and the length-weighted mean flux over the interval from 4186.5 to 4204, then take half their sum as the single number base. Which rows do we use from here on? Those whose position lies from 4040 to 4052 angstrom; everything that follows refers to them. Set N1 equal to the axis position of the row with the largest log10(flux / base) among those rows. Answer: 4050.40 angstrom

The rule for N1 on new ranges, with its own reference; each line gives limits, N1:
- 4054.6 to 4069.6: 4059.74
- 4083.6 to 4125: 4087.88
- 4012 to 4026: 4020.66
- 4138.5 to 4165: 4140.93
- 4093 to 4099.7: 4093.53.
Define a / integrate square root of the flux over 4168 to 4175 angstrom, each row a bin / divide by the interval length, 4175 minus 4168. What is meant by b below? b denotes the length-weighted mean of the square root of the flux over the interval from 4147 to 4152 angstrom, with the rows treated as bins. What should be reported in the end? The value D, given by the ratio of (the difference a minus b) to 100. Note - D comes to -0.0020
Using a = 6.4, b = 6.61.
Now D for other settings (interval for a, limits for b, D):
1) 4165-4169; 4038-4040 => -0.0001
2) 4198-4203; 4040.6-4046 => 0.0004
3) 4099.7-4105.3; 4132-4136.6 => -0.0098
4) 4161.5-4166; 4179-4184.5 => 0.0005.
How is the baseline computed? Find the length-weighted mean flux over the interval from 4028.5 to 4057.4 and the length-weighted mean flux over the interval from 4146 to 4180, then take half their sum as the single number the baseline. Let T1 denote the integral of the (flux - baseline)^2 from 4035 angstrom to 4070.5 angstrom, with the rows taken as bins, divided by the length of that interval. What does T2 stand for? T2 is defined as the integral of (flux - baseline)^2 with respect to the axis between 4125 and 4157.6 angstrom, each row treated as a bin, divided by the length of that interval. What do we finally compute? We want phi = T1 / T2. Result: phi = 1.5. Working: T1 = 15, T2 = 10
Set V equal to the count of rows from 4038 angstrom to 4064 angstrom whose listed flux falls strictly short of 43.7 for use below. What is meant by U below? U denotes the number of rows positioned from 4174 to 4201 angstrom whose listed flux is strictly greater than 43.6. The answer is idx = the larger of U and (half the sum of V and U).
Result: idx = 12.5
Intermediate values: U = 8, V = 17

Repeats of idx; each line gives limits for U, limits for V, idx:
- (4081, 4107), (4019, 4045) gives 13.5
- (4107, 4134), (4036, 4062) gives 17.0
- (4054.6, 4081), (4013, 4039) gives 12.5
